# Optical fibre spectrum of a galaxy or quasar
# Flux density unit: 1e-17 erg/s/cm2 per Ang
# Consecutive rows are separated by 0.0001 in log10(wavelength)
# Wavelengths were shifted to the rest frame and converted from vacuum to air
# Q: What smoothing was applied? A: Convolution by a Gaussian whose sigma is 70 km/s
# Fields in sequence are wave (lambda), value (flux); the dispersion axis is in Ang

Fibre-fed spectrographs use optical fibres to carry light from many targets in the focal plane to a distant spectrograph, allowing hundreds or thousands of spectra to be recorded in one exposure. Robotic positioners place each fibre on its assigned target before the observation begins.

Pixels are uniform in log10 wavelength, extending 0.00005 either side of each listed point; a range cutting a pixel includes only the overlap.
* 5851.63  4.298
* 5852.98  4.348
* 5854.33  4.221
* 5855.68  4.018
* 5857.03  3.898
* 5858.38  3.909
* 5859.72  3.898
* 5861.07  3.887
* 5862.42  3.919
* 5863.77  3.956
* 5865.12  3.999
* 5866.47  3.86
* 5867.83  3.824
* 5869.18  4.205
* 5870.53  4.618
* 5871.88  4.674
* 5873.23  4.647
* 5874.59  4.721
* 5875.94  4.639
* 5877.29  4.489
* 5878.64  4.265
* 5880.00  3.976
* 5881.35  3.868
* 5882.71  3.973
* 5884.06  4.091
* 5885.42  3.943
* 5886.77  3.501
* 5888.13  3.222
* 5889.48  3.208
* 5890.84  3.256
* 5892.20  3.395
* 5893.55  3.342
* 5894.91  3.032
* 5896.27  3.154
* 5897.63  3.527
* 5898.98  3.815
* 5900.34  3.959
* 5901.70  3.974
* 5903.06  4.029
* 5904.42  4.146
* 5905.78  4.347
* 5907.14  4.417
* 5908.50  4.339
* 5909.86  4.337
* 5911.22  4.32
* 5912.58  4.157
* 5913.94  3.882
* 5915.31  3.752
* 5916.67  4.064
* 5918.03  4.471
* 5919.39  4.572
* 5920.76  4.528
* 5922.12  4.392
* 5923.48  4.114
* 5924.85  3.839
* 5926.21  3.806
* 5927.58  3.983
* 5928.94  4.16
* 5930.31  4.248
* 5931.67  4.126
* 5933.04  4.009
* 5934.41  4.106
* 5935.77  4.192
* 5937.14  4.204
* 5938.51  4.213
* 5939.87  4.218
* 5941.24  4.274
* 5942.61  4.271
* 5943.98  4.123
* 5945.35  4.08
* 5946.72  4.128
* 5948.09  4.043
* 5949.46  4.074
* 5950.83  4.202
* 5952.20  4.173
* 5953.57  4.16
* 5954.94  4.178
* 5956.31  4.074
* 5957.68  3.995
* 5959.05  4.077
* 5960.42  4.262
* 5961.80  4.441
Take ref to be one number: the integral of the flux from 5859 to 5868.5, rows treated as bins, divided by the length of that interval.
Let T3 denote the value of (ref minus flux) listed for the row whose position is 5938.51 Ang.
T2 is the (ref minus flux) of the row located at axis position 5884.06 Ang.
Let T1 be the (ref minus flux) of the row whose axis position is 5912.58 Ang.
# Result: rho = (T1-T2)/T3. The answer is 0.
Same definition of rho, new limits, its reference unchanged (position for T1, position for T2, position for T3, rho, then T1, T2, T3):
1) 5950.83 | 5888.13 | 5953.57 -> 4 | -0.30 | 0.68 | -0.25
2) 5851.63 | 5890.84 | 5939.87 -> 3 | -0.39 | 0.65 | -0.31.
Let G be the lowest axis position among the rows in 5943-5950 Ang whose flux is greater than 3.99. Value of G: 5943.98 Ang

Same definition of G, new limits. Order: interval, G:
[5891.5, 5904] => 5903.06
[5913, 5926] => 5916.67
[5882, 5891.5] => 5884.06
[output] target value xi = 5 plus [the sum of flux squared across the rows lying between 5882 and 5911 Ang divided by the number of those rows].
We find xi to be 19.4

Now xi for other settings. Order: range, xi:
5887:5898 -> 15.7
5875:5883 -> 22.7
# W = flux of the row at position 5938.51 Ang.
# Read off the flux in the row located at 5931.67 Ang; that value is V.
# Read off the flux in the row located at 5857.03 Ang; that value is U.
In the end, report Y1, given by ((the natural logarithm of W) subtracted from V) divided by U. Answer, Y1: 0.690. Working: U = 3.898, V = 4.126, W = 4.213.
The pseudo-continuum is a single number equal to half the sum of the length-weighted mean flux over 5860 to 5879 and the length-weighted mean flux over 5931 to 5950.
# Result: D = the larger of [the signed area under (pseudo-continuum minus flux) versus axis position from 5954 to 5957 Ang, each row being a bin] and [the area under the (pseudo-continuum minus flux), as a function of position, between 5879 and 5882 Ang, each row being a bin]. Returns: 0.7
